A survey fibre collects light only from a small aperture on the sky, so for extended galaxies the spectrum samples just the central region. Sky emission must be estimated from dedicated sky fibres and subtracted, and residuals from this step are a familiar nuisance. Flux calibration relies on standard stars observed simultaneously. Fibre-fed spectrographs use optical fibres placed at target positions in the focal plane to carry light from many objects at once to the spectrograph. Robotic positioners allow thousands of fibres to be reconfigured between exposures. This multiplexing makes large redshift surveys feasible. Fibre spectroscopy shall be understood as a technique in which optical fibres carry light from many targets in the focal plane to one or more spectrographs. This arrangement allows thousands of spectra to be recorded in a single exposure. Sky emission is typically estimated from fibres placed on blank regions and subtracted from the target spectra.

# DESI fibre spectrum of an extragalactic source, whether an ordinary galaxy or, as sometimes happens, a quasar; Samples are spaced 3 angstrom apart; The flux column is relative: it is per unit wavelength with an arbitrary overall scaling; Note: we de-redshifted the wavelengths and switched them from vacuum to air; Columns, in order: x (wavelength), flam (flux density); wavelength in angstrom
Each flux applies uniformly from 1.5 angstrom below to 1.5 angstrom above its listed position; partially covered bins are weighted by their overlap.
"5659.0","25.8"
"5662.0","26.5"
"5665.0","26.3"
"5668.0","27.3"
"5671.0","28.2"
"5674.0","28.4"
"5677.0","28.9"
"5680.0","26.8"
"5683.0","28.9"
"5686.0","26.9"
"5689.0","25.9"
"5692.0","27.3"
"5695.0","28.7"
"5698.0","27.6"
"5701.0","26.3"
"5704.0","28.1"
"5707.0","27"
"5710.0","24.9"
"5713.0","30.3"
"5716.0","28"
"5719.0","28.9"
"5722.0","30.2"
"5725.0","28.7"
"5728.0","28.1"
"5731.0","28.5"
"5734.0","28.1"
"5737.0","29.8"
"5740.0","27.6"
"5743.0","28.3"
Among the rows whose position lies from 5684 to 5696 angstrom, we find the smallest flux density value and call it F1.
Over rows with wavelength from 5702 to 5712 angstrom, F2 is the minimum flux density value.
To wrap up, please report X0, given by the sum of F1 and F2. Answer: 50.8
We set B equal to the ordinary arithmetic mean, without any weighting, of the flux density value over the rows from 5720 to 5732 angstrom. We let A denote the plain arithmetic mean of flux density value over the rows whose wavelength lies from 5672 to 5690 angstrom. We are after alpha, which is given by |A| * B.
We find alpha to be 798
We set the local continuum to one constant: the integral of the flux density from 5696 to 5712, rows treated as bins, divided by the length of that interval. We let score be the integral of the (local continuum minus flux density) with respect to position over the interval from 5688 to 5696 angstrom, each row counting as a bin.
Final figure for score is -3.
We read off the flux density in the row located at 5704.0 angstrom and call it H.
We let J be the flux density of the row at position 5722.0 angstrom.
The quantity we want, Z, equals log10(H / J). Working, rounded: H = 28.1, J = 30.2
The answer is -0.031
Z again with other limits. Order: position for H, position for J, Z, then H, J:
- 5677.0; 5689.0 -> 0.048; 28.9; 25.9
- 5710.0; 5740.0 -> -0.045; 24.9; 27.6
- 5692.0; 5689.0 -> 0.023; 27.3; 25.9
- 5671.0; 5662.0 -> 0.027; 28.2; 26.5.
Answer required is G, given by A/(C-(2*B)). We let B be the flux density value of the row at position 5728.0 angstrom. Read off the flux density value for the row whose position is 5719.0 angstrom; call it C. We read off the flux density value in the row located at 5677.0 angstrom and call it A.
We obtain -1.06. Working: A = 28.9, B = 28.1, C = 28.9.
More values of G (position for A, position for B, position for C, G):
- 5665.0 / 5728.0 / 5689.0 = -0.87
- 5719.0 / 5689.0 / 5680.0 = -1.16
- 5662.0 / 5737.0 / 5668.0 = -0.82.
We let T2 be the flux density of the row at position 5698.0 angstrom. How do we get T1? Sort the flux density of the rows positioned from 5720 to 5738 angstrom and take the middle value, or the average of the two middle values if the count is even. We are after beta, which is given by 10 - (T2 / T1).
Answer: 9.03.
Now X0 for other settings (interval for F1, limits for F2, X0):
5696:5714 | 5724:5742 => 52.5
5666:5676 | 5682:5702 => 53.2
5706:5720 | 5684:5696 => 50.8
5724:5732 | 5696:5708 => 54.4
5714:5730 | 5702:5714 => 52.9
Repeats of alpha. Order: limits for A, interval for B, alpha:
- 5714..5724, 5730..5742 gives 827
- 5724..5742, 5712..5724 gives 835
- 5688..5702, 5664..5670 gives 728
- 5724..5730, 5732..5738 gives 822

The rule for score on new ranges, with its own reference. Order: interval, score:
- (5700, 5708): -2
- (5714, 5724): -21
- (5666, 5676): -10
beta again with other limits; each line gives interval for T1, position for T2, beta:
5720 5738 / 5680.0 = 9.06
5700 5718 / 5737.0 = 8.92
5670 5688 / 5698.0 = 9.02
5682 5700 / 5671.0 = 8.97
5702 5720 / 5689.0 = 9.08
